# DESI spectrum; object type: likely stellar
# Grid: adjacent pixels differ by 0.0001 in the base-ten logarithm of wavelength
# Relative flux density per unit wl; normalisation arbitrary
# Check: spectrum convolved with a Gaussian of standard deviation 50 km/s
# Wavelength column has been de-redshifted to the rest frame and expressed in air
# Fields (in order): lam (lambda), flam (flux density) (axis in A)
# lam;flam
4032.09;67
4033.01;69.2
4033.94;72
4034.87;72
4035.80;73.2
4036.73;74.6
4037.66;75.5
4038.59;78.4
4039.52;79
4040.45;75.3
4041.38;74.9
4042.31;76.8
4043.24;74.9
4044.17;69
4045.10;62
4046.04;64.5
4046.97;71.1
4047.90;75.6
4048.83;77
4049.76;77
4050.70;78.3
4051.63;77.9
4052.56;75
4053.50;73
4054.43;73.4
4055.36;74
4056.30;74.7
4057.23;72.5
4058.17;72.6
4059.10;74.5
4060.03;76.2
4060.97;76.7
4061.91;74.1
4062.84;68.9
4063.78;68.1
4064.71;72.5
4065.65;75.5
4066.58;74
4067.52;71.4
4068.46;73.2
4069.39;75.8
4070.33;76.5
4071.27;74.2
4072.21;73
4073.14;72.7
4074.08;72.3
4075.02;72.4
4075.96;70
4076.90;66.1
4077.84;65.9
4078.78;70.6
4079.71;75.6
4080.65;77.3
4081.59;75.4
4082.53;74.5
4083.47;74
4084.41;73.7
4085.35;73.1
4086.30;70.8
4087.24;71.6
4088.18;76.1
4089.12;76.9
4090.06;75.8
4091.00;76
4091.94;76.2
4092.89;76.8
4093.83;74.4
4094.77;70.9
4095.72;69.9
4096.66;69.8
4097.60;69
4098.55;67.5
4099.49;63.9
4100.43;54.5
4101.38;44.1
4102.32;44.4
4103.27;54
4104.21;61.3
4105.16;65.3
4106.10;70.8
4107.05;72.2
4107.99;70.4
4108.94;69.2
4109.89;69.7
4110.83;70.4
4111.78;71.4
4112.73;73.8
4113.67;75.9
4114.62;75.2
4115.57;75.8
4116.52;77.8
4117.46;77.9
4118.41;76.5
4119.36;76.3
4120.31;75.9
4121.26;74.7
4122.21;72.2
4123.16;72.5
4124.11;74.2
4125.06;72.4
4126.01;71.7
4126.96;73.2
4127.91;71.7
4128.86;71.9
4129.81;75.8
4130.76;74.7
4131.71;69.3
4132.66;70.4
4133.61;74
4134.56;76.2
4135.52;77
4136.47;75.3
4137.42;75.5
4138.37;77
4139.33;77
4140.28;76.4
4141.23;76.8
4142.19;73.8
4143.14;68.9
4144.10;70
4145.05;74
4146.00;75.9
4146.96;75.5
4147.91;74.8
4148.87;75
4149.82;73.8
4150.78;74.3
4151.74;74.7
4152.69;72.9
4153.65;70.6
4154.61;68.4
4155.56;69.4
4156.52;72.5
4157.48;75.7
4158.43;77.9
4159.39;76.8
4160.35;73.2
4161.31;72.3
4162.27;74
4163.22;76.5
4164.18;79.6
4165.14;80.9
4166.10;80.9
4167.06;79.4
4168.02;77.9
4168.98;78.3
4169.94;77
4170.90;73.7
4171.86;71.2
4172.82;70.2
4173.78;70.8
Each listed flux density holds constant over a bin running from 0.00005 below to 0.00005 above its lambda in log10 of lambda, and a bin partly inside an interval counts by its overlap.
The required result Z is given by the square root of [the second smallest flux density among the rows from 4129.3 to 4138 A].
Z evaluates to 8.39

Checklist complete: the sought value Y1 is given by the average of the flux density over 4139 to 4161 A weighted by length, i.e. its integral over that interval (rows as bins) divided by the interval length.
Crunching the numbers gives 73.8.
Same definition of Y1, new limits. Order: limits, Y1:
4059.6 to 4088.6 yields 72.9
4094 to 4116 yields 66.6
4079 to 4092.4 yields 74.8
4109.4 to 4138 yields 74.0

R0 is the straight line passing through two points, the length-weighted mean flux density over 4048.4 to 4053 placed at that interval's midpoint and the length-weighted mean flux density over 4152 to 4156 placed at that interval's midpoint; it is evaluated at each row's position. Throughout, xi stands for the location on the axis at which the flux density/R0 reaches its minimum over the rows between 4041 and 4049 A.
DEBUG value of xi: 4045.10 A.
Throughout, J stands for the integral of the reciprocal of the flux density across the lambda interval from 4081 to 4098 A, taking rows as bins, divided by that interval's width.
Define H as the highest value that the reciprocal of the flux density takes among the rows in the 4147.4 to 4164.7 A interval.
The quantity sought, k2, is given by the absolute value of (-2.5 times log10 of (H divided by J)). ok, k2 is 0.079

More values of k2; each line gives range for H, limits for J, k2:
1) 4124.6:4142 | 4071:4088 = 0.046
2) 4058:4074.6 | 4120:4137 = 0.082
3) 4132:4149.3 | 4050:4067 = 0.077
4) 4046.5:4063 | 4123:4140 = 0.075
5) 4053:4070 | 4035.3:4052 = 0.088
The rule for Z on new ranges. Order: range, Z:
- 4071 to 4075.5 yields 8.51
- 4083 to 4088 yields 8.46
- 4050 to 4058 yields 8.54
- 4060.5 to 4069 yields 8.30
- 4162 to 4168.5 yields 8.75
